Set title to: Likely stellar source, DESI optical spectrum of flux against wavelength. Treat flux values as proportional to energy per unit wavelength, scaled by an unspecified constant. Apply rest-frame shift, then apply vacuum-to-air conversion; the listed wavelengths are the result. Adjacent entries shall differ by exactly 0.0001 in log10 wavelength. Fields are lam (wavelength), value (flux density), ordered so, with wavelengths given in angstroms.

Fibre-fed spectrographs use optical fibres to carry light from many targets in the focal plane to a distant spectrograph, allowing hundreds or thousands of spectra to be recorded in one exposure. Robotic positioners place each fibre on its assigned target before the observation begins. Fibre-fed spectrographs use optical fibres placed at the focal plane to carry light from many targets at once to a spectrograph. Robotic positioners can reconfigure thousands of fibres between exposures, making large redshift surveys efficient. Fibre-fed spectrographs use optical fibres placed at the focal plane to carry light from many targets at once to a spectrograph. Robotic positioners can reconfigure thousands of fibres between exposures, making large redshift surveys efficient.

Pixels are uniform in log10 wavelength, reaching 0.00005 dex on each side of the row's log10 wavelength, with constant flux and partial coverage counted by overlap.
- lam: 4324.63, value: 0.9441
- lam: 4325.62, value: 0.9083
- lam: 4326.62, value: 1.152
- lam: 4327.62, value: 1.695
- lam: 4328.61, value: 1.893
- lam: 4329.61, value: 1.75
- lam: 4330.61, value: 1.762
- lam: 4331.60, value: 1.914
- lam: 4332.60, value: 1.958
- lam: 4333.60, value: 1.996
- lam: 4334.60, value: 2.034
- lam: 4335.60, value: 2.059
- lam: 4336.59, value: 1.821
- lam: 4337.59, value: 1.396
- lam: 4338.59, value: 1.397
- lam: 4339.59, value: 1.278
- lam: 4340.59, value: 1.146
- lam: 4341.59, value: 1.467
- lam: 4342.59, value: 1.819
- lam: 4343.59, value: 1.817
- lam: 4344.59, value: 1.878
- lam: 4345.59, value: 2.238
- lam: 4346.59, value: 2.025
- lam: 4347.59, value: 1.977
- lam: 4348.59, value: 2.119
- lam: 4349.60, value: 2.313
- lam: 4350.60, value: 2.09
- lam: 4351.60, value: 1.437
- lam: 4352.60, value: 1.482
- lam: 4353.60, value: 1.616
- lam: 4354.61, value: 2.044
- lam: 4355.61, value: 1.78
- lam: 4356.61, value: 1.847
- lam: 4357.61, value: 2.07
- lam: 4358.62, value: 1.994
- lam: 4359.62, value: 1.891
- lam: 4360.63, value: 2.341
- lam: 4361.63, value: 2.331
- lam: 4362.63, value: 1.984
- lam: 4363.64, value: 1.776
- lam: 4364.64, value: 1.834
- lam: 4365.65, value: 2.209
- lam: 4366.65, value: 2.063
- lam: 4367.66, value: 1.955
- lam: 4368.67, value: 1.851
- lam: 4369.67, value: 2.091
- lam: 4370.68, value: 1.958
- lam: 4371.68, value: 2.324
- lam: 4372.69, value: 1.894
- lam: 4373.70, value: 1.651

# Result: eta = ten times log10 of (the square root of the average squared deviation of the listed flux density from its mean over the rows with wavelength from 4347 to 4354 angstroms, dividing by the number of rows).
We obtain -4.9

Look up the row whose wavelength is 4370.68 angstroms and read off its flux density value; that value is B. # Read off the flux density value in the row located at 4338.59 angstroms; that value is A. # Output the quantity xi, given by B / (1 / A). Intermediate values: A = 1.397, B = 1.958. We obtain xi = 2.7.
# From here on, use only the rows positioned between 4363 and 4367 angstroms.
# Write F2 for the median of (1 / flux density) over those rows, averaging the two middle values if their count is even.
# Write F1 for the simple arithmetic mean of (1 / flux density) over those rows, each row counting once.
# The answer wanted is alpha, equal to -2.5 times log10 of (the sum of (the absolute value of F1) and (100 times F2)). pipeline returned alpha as -4.29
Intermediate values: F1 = 0.51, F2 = 0.51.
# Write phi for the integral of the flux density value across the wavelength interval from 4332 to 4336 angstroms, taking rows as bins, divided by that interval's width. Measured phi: 2.00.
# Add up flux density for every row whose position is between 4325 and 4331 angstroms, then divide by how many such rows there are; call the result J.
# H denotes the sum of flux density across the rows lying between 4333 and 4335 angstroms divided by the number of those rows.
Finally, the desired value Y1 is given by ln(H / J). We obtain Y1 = 0.28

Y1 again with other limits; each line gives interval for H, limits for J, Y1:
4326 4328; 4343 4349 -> -0.34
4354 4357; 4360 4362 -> -0.21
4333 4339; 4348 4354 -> -0.03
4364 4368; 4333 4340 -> 0.16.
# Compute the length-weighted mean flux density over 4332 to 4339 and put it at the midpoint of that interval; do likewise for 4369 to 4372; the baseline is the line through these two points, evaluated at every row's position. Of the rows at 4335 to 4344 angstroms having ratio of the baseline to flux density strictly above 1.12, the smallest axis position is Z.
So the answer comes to 4337.59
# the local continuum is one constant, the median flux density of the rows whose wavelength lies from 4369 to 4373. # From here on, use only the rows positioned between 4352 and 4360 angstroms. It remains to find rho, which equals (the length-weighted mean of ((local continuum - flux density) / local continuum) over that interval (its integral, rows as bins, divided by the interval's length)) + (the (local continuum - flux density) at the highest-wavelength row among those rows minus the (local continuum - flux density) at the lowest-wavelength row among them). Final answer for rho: -0.32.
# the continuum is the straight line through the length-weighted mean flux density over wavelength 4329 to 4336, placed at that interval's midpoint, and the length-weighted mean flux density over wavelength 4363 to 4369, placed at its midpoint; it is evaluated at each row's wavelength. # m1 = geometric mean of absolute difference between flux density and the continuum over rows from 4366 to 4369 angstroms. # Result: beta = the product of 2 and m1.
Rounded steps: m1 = 0.04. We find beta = 0.1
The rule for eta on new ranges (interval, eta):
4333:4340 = -5.0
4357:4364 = -7.1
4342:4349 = -8.3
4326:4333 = -6.0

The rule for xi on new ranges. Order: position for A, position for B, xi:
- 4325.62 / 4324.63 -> 0.9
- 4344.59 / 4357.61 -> 3.9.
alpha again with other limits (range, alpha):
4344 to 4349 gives -4.24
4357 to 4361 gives -4.24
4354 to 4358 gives -4.29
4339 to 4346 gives -4.36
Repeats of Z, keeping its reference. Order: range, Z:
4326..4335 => 4326.62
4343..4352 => 4351.60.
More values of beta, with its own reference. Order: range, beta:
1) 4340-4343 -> 0.7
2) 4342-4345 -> 0.2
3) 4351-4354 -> 0.8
